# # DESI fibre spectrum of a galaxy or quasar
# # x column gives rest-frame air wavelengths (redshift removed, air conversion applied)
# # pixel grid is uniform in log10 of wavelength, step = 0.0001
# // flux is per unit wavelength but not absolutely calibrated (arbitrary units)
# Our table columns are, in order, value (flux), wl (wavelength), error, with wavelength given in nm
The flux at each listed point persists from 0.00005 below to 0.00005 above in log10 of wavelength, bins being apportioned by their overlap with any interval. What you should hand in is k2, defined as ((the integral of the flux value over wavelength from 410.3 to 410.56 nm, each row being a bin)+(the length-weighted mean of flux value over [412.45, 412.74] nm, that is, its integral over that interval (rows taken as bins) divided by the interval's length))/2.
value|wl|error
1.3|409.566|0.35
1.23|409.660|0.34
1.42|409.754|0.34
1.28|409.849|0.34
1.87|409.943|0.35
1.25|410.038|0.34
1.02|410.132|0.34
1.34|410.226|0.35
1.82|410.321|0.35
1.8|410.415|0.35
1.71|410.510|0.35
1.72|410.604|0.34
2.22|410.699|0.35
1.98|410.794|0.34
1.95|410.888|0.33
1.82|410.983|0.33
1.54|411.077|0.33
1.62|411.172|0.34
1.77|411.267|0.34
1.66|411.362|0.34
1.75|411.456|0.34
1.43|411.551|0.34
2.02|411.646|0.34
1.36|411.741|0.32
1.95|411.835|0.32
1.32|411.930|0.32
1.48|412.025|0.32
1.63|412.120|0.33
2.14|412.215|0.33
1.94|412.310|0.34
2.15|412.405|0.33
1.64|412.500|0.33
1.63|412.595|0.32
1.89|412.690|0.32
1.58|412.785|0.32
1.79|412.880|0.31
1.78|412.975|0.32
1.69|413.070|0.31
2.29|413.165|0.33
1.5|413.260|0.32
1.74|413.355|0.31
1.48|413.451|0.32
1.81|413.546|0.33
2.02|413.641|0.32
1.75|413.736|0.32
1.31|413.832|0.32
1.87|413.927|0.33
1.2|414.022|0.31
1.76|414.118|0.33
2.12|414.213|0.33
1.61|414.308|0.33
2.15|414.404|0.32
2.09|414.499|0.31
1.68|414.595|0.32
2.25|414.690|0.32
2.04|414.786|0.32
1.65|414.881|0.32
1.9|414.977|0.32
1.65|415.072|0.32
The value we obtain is 1.09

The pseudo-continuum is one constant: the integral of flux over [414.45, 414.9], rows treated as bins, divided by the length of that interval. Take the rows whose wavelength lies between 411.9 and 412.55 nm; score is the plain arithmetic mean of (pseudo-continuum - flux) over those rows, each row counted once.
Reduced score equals 0.21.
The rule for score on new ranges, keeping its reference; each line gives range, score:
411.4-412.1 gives 0.35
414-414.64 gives 0.16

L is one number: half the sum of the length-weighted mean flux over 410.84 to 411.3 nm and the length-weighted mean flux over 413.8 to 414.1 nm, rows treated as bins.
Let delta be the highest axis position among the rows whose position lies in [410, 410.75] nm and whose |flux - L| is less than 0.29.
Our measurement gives 410.604 nm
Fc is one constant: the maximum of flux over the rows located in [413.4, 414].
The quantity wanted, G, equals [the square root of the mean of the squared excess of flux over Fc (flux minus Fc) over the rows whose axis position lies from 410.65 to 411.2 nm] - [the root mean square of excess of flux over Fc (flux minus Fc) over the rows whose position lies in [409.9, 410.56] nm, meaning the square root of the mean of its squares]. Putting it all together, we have -0.29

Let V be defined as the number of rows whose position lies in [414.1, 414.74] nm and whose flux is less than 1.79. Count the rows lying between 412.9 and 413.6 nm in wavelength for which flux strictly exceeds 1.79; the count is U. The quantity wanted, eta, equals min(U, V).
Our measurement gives 2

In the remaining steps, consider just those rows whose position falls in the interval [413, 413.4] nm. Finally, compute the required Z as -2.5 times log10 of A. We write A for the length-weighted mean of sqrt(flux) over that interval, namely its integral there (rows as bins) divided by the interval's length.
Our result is -0.319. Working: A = 1.34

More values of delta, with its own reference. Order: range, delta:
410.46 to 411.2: 411.172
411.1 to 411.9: 411.741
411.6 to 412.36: 412.120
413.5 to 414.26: 414.118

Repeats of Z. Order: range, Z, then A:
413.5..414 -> -0.293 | 1.31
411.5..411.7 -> -0.285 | 1.30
